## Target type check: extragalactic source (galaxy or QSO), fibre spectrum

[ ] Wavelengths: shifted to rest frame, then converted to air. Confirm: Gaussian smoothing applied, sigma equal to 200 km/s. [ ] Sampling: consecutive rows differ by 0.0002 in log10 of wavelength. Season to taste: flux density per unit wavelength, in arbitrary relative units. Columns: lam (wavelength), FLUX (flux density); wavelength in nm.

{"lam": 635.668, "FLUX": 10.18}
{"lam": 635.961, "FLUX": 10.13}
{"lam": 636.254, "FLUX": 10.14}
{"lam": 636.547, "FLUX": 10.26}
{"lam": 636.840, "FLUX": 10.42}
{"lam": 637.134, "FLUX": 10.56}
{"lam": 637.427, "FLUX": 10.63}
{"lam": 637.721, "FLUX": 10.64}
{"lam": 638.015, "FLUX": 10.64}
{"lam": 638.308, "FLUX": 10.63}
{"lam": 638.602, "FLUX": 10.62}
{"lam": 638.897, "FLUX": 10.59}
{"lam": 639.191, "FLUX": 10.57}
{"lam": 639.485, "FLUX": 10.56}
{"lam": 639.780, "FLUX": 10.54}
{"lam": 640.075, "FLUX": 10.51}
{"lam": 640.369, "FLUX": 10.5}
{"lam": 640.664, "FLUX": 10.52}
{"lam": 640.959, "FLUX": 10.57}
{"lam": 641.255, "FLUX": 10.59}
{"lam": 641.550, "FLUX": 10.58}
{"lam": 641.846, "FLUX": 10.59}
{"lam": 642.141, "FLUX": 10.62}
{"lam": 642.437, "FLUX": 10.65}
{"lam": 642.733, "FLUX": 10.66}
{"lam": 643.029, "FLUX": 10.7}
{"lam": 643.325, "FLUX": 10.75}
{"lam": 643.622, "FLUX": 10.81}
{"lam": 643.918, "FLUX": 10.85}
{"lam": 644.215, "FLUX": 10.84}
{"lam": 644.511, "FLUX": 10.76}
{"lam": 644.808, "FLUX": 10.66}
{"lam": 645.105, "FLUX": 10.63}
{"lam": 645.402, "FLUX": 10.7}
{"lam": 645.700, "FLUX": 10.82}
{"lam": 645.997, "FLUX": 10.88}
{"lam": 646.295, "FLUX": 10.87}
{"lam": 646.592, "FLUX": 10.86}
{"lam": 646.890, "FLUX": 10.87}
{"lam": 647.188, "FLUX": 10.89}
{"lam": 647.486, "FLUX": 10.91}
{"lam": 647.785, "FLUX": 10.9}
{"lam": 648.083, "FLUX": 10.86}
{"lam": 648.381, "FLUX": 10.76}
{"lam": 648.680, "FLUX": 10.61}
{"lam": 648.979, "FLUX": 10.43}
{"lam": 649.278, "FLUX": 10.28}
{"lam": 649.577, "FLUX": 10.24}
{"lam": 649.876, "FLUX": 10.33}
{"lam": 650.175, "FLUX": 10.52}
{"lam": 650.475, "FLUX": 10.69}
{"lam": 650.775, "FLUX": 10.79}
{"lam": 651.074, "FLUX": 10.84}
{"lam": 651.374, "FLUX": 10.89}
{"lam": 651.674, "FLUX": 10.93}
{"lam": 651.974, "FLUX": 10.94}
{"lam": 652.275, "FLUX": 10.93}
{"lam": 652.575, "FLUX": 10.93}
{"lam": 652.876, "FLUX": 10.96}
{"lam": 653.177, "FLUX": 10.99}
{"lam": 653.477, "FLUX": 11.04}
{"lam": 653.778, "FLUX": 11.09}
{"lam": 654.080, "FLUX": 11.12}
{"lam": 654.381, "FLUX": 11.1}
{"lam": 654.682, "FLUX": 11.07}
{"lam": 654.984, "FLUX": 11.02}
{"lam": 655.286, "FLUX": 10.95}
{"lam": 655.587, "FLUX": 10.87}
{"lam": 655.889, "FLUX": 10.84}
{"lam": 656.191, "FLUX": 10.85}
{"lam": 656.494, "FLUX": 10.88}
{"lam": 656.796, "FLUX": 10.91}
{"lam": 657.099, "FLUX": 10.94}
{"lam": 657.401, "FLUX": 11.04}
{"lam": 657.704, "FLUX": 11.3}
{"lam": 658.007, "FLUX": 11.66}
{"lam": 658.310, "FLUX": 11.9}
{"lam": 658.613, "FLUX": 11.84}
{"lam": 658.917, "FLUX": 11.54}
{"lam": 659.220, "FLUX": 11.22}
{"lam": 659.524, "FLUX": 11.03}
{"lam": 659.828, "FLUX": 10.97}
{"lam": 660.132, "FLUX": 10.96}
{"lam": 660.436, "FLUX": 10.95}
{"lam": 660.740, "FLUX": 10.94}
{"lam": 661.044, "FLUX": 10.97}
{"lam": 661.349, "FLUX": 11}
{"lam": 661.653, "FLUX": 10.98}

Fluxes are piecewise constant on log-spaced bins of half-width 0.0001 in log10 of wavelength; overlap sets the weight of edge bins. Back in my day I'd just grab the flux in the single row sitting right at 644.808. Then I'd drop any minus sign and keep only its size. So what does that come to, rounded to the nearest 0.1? 10.7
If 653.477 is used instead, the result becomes 11.0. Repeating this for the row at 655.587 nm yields 10.9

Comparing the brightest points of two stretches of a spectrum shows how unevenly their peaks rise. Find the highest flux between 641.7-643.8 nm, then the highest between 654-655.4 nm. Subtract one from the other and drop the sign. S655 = 0.31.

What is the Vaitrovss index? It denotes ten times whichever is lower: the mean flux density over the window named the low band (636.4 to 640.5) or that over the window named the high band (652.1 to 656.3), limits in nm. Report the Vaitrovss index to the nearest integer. 105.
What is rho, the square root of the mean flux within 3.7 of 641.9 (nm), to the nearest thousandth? 3.262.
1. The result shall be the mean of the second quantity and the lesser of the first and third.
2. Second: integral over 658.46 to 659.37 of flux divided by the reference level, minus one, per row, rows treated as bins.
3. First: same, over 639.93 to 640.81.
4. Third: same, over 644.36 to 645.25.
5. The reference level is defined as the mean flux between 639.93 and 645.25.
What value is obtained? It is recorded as 0.031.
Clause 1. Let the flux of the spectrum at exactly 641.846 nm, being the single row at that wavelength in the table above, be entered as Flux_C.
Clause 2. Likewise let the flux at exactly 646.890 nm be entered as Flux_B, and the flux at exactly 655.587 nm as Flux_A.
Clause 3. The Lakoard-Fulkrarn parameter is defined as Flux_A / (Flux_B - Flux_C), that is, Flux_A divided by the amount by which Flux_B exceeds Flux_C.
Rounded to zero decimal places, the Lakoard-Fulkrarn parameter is 39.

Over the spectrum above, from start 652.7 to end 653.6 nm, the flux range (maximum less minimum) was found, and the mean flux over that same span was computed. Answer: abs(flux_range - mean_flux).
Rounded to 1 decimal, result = 10.9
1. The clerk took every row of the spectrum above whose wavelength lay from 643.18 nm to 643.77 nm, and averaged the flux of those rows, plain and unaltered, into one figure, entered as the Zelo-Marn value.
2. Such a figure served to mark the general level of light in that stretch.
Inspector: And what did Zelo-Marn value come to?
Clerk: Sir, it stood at 10.8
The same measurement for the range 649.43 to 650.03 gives 10.3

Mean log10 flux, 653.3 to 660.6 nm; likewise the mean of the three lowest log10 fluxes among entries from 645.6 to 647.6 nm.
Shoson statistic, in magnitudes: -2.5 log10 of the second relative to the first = 0.011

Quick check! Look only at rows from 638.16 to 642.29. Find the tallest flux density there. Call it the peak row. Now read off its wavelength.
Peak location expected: 638.308 nm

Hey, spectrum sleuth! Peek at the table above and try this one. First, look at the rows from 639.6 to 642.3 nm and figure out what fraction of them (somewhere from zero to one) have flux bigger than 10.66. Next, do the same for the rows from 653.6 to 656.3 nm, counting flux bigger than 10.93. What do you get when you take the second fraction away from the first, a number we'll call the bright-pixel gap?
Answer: -0.67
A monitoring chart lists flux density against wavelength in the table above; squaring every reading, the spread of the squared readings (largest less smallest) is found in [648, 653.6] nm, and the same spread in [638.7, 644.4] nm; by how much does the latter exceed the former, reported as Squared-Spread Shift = -10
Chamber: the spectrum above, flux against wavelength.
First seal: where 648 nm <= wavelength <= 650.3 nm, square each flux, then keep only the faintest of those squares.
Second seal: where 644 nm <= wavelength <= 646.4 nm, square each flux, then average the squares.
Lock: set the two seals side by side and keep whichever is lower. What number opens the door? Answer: 105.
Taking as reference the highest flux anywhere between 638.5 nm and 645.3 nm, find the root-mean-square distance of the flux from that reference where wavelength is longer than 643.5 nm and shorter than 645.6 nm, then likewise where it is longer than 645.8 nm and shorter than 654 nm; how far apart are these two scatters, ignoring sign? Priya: 0.107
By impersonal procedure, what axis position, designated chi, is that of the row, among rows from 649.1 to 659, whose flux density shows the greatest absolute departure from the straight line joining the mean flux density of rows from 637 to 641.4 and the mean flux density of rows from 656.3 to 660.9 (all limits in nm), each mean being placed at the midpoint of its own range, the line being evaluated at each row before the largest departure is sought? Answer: 658.310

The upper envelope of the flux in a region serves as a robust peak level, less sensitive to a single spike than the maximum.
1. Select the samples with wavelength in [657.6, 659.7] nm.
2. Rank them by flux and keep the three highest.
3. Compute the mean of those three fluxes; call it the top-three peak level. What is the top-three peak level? 11.8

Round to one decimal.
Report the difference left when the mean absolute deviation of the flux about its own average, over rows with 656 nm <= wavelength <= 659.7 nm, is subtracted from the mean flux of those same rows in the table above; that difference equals 10.9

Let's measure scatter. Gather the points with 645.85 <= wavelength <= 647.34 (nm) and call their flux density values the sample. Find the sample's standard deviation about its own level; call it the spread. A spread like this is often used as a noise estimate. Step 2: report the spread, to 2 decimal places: 0.01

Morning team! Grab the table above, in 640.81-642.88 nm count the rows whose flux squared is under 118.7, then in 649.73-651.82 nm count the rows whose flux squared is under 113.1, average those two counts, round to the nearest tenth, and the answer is 4.5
